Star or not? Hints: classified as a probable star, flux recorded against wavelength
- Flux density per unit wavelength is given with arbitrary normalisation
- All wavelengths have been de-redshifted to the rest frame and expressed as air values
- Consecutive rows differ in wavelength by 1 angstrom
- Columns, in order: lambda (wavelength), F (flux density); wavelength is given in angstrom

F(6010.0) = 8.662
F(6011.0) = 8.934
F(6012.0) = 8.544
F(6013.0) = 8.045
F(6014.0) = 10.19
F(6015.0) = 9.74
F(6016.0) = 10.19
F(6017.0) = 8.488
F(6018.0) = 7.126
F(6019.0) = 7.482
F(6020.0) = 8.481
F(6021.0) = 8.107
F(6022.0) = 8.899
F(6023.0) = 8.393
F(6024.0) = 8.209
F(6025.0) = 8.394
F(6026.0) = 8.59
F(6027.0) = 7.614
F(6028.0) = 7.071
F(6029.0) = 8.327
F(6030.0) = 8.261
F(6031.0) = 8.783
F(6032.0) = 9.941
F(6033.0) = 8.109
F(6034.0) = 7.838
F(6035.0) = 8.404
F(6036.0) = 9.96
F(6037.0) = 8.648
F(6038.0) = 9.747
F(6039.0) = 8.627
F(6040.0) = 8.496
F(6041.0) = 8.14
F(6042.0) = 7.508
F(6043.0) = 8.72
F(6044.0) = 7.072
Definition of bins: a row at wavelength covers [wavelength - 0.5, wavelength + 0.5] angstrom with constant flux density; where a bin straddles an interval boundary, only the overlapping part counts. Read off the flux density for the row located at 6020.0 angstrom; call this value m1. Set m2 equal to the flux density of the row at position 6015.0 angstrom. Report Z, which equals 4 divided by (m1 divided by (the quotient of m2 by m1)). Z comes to 0.54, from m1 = 8.481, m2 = 9.74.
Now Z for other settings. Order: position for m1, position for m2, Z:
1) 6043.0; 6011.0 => 0.47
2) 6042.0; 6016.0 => 0.72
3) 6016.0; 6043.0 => 0.34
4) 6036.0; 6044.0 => 0.29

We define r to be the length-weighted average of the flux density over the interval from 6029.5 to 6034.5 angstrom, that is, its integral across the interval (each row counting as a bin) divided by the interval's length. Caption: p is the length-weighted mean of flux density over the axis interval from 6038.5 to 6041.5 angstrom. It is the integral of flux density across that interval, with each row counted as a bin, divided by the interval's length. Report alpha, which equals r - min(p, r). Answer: 0.17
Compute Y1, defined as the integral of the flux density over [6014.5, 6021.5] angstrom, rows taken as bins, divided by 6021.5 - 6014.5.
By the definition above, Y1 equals 8.52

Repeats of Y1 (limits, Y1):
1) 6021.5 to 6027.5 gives 8.35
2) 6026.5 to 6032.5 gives 8.33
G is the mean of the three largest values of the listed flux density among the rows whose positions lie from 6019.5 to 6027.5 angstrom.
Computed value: 8.7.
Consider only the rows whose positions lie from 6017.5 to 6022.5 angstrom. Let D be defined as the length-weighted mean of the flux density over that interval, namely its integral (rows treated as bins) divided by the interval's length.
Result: 8.0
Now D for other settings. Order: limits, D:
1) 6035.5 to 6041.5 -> 8.9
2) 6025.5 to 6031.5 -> 8.1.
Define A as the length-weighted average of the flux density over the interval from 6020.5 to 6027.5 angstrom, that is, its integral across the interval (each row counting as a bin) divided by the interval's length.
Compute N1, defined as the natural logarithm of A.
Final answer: 2.12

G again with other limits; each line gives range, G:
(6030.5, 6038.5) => 9.9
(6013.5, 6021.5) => 10.0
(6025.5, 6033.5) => 9.1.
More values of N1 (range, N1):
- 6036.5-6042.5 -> 2.14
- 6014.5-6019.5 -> 2.15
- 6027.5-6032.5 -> 2.14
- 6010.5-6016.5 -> 2.23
